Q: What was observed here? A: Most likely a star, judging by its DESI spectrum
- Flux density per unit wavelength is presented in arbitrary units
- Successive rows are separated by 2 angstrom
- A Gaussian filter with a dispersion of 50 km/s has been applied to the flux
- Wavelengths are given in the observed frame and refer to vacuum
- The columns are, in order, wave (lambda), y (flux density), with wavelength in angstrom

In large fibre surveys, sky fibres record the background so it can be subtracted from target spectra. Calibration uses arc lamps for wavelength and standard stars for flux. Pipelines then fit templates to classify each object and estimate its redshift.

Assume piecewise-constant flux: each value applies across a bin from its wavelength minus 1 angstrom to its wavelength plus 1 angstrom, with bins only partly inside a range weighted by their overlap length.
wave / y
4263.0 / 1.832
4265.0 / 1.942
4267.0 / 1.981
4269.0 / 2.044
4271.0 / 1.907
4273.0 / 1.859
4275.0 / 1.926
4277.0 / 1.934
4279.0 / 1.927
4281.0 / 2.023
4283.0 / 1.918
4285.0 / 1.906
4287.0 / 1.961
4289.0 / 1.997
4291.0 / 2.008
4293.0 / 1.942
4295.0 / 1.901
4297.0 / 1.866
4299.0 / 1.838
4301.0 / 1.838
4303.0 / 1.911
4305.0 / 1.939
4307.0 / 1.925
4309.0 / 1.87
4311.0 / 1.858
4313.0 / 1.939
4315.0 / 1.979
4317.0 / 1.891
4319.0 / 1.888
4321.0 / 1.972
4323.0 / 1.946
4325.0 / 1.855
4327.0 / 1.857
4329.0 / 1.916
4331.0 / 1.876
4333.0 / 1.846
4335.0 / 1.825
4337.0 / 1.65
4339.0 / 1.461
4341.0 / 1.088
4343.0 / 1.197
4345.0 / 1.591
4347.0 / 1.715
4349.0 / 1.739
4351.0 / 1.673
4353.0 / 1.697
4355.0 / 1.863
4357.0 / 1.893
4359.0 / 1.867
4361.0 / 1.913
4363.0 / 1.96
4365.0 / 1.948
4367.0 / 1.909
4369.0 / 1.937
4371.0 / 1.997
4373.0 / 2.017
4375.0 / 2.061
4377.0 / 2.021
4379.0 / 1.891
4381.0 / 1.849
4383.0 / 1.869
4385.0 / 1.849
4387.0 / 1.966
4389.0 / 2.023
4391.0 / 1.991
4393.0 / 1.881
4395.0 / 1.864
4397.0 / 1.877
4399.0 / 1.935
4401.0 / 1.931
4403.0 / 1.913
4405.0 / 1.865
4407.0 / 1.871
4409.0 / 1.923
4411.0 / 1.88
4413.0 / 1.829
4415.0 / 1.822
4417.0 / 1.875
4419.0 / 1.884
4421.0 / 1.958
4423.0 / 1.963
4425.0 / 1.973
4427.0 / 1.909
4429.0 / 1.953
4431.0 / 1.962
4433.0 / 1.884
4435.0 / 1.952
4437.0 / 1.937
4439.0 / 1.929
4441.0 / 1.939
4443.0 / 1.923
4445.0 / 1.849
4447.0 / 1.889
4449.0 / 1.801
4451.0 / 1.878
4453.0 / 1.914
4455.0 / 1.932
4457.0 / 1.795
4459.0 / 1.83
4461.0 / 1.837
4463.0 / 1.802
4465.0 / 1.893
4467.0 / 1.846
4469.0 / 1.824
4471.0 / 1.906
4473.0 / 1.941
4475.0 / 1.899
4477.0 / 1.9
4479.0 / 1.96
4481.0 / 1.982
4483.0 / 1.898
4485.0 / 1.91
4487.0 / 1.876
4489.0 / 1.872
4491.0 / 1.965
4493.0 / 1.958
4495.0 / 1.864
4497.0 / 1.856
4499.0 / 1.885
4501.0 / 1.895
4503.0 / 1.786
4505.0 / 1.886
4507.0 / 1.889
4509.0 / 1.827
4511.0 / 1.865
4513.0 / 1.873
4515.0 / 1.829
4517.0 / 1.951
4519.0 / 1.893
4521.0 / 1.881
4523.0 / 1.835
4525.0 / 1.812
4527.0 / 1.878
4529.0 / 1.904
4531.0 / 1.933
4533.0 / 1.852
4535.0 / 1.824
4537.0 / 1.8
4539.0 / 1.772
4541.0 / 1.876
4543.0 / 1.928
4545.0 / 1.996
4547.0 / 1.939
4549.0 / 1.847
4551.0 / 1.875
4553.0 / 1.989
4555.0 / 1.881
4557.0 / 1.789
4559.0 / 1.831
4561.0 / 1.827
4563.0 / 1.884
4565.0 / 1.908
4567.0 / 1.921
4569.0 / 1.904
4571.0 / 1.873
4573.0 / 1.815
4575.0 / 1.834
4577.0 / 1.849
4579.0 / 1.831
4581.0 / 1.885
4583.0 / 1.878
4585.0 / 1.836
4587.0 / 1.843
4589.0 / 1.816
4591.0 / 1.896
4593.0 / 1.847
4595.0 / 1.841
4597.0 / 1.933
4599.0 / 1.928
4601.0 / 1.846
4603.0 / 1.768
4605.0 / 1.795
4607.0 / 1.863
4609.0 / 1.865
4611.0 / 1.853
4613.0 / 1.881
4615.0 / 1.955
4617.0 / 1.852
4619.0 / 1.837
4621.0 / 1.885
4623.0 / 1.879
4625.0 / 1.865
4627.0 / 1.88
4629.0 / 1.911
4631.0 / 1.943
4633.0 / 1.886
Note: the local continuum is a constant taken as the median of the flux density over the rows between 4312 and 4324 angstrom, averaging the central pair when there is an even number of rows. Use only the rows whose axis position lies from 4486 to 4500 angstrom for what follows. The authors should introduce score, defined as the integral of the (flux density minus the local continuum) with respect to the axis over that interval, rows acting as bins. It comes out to -0.6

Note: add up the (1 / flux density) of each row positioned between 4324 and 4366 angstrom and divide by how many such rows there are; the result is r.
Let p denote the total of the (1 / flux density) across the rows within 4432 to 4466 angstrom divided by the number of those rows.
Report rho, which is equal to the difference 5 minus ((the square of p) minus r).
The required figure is 5.31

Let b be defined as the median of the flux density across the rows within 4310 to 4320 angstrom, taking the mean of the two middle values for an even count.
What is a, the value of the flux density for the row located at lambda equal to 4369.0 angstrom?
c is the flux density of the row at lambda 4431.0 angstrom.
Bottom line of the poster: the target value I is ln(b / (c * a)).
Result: -0.70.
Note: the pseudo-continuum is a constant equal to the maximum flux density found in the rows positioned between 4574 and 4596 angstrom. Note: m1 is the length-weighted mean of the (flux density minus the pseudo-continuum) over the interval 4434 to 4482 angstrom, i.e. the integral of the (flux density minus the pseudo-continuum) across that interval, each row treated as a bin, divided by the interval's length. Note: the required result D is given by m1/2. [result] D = -0.003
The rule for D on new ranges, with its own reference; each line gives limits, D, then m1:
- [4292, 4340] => -0.015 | -0.030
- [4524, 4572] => -0.010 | -0.019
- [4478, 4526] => -0.005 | -0.011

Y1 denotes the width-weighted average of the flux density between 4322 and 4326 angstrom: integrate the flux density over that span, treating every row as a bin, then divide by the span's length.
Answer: 1.90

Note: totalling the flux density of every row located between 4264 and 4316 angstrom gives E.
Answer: 50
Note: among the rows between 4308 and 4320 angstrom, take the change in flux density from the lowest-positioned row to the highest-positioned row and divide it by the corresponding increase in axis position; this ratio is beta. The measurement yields 0.0018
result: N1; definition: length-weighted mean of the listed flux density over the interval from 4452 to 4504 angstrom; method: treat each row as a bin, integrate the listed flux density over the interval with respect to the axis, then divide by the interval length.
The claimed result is 1.89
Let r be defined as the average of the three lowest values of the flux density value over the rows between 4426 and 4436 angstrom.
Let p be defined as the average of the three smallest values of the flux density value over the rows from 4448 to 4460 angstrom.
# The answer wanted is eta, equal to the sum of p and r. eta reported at 3.72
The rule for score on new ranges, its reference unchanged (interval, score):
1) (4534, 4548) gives -0.9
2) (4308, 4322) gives -0.4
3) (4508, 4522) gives -1.0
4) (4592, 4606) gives -1.3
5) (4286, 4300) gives -0.2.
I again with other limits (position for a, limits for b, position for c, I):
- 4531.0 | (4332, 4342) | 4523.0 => -0.77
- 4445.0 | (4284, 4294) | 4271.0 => -0.59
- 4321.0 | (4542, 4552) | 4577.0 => -0.64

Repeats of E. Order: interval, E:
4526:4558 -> 30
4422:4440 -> 17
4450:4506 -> 53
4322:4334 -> 11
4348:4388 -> 38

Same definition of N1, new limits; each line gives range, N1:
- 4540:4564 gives 1.89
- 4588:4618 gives 1.86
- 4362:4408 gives 1.93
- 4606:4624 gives 1.87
